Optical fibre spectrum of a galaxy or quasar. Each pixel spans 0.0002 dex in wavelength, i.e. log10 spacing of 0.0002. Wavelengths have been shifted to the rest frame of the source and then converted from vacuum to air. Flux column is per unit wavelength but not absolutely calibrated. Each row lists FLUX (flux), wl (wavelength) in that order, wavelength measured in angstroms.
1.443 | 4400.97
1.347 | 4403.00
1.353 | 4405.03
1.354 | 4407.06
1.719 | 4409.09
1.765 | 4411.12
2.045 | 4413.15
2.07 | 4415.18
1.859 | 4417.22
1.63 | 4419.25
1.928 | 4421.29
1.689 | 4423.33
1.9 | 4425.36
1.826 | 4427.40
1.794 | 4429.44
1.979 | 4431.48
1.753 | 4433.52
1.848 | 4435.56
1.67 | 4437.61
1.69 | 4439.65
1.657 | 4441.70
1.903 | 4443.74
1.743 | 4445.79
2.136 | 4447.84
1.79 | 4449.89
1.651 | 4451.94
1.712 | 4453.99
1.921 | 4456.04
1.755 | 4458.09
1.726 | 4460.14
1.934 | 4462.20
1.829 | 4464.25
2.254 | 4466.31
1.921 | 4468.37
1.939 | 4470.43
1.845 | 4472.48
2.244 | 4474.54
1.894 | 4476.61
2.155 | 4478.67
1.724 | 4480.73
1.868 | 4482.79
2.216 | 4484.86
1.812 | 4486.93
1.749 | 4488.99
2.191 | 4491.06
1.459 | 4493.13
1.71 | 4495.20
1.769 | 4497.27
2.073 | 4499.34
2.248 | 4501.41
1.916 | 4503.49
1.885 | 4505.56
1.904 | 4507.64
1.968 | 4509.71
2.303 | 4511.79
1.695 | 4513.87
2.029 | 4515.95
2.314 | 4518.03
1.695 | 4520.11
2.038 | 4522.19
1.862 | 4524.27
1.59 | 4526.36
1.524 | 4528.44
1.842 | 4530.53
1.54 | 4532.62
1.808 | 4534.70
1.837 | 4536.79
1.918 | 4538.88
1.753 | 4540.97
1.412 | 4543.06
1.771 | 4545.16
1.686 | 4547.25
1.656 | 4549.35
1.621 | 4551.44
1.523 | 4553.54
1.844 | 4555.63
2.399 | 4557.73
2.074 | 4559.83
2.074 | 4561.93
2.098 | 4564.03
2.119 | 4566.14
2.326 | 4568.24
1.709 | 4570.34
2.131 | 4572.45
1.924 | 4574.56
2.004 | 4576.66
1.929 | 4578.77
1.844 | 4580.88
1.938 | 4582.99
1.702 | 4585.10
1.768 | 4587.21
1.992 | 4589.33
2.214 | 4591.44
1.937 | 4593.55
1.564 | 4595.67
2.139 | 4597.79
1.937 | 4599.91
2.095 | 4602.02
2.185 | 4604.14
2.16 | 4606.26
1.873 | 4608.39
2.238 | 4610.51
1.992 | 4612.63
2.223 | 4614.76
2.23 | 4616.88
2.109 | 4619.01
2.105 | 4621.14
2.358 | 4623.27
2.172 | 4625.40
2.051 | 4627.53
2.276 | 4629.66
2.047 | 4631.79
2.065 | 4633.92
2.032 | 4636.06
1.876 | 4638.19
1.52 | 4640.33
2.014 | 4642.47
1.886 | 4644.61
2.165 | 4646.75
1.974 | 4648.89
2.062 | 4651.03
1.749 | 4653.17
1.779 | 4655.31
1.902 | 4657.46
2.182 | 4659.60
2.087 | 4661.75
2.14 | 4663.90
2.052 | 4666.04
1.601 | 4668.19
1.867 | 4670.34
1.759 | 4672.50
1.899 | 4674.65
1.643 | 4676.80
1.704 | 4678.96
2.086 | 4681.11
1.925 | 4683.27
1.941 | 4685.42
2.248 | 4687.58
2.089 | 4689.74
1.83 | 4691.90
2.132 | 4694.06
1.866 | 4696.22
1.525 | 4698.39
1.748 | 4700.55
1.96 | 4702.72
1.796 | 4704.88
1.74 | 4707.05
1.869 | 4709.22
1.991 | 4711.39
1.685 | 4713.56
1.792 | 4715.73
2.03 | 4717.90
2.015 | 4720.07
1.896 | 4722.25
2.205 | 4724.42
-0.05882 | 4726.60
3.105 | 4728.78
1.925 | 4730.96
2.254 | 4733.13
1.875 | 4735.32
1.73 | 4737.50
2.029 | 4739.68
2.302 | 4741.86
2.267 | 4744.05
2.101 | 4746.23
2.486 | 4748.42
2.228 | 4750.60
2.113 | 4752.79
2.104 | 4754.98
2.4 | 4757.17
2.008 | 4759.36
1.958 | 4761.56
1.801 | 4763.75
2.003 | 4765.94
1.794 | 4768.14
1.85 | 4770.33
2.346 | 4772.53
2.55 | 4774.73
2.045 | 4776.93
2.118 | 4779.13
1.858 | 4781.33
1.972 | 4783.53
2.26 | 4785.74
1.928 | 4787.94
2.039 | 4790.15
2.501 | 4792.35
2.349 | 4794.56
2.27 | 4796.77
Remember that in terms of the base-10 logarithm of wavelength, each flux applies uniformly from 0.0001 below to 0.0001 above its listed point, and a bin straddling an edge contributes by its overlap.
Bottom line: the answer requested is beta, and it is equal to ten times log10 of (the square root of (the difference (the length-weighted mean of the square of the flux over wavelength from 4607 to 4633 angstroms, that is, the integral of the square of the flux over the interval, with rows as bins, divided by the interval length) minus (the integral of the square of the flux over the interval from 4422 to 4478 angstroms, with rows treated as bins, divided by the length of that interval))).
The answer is 0.3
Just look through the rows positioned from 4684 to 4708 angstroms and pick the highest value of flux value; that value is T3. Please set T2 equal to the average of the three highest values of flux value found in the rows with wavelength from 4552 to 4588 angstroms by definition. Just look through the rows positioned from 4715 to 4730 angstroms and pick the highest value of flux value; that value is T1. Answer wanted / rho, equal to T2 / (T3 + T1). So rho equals 0.43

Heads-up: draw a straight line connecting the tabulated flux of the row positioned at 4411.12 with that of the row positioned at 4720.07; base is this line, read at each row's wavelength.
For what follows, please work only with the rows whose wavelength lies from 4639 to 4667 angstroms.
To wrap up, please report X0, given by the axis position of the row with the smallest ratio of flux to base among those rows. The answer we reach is 4640.33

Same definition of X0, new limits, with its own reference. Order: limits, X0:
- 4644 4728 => 4726.60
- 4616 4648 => 4640.33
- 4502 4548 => 4543.06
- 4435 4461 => 4451.94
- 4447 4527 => 4493.13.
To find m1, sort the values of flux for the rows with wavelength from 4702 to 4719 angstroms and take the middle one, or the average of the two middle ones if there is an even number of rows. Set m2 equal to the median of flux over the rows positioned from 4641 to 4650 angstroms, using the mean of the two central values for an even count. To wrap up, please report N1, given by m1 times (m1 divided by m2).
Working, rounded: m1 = 1.83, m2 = 1.99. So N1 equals 1.68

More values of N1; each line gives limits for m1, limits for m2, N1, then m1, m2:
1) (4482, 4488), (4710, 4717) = 1.95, 1.87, 1.79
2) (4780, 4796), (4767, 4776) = 1.98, 2.04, 2.10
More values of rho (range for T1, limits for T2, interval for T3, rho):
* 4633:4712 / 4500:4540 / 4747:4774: 0.48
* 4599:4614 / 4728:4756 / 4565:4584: 0.58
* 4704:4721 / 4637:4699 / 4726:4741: 0.43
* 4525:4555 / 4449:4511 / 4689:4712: 0.56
